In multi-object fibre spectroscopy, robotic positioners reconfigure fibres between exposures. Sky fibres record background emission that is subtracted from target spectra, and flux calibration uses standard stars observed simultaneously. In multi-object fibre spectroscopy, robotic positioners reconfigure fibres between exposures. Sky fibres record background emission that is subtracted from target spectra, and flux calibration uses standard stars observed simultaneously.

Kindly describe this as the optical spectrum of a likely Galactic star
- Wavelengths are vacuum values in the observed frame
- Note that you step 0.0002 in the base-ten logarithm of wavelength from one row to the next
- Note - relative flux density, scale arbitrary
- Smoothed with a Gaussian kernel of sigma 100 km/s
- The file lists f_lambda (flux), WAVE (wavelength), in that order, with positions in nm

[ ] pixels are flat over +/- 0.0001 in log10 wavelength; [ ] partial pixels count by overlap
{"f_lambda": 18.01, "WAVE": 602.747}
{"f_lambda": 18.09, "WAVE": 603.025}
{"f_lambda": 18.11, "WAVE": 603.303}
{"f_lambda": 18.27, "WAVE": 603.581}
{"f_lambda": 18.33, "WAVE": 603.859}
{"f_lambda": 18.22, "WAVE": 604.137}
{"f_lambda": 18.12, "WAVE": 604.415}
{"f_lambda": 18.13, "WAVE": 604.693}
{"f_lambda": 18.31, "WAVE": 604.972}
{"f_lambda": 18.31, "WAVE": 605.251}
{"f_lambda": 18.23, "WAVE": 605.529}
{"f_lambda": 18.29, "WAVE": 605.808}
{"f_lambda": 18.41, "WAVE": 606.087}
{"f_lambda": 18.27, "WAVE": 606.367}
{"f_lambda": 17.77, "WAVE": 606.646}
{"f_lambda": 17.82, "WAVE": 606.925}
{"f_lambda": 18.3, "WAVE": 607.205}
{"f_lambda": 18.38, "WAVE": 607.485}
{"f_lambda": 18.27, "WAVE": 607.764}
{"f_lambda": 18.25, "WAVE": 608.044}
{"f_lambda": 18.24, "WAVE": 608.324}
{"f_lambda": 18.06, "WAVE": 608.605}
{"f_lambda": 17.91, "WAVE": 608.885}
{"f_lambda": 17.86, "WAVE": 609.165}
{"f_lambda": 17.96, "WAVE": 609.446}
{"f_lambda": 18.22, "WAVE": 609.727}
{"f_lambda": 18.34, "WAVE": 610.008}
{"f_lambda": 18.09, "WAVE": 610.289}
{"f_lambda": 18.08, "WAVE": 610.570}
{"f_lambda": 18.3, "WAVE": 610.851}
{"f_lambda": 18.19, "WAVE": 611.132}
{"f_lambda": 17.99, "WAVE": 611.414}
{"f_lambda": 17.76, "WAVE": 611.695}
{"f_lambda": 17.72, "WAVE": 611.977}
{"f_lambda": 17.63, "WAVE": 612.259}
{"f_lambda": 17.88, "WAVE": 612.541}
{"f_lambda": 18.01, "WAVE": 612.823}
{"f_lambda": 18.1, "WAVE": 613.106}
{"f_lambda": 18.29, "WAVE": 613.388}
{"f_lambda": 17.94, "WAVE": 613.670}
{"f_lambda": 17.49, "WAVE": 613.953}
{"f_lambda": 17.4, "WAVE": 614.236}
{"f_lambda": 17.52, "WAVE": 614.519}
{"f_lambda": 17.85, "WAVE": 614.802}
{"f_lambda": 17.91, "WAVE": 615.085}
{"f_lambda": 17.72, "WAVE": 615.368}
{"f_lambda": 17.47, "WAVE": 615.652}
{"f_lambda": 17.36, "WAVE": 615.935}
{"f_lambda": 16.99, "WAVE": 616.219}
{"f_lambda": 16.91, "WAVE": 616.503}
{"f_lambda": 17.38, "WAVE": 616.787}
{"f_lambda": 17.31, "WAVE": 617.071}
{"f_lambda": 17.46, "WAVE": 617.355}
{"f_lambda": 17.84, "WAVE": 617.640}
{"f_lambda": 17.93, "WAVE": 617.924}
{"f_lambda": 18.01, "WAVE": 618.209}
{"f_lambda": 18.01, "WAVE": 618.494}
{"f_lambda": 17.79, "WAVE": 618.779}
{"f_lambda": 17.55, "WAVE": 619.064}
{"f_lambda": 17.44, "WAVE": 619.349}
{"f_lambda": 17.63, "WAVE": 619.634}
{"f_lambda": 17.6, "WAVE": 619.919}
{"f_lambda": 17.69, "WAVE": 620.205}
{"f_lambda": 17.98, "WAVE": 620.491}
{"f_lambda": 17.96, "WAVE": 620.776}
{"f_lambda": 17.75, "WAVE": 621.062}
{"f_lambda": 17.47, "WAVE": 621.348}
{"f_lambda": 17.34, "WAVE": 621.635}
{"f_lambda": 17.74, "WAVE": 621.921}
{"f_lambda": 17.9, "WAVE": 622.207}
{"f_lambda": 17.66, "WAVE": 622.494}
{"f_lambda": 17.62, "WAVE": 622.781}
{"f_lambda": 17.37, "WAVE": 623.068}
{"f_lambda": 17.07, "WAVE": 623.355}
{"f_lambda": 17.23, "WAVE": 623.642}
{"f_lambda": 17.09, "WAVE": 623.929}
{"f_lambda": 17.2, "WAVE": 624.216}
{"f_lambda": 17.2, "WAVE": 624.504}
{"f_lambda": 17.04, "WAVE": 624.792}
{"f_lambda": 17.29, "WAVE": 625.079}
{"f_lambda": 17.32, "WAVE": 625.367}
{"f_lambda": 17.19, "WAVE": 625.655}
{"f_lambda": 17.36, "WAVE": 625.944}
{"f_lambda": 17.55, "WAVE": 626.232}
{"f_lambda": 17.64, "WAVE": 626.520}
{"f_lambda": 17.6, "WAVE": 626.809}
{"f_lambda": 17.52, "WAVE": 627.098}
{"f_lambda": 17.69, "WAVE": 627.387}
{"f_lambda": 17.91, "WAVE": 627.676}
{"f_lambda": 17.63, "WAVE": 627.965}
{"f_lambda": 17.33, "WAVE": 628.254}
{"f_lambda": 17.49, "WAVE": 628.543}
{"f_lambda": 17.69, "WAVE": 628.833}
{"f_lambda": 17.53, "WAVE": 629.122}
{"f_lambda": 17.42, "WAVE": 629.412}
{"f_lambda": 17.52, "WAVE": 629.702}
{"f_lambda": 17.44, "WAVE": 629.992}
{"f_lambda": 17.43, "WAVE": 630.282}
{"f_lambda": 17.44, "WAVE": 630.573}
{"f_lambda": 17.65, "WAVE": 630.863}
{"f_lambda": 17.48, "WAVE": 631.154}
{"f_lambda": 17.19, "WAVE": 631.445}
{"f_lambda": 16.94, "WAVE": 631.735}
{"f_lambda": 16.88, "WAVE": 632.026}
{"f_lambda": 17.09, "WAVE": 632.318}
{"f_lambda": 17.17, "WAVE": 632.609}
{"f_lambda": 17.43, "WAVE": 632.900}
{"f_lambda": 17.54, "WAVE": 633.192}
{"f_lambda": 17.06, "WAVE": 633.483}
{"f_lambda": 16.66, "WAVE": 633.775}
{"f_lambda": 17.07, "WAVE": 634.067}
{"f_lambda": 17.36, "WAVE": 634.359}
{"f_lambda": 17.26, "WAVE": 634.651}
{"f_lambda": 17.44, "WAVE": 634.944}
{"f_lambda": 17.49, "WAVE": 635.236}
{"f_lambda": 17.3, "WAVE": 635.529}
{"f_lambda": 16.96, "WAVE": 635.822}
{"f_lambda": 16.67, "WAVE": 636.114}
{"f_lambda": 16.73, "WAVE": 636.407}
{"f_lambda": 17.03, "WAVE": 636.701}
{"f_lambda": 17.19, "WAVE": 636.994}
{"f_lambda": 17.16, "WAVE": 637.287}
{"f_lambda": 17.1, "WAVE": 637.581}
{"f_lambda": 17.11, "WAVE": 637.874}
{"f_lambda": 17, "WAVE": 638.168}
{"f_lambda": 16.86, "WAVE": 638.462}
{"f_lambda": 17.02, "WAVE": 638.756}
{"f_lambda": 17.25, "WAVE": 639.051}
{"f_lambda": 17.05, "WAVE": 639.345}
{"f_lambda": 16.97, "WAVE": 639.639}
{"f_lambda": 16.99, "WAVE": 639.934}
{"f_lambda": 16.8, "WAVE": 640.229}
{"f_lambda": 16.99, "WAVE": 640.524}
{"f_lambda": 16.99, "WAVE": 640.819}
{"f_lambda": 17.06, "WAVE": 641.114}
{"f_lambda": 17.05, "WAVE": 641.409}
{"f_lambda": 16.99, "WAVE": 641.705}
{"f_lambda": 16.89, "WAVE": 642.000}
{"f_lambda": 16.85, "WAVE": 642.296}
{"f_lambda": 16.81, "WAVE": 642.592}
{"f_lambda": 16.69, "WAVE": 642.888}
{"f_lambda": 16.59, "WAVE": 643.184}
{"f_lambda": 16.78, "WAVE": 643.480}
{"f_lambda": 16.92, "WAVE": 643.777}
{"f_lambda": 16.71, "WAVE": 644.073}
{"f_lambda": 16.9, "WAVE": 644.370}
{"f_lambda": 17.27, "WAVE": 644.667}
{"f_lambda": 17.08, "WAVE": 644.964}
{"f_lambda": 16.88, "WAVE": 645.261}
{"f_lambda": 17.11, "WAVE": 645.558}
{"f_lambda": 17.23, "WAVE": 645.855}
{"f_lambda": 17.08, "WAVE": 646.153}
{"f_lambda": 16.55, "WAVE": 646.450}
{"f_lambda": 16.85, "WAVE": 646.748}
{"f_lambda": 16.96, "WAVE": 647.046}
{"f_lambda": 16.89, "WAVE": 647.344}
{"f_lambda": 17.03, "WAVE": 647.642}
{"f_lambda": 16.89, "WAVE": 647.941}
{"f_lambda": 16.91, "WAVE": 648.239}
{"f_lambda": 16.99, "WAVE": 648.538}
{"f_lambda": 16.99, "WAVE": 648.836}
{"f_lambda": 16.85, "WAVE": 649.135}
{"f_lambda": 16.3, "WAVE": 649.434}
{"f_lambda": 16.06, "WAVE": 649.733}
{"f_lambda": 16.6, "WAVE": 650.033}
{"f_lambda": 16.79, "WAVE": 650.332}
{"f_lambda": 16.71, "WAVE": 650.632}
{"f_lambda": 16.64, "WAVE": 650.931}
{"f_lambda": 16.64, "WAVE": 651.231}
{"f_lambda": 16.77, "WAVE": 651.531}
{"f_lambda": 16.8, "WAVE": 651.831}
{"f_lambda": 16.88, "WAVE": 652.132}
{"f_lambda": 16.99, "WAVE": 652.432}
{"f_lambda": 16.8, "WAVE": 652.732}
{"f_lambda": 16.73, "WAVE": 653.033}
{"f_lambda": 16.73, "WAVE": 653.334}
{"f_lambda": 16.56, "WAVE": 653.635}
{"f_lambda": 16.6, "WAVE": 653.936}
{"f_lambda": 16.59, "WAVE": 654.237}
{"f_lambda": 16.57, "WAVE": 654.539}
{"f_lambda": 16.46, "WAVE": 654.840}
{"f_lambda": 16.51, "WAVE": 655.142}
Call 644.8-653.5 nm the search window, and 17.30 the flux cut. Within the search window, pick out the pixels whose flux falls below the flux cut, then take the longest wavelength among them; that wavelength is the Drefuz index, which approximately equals 653.334 nm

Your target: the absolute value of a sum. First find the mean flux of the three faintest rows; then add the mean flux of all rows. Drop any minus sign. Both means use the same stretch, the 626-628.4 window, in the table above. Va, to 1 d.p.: 35.1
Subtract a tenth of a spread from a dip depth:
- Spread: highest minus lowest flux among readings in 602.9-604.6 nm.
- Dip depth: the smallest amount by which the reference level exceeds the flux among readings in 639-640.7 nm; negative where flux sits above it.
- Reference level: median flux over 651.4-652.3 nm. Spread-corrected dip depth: -0.47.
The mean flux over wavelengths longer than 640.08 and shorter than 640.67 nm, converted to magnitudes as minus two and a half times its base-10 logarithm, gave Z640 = -3.07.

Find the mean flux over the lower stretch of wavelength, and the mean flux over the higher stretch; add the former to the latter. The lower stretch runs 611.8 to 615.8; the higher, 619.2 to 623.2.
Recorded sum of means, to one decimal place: 35.4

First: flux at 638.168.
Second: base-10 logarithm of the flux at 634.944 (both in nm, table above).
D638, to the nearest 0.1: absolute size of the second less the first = 15.8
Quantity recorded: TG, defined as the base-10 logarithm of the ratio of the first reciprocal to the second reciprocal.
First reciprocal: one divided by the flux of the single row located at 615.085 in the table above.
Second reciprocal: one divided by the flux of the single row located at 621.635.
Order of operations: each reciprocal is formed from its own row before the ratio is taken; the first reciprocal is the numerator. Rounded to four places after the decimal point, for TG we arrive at -0.0140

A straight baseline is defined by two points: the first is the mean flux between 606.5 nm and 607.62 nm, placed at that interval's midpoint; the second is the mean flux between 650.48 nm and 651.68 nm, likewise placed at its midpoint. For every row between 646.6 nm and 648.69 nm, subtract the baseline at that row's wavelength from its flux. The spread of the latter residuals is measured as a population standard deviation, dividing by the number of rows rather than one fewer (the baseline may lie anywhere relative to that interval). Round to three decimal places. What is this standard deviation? 0.069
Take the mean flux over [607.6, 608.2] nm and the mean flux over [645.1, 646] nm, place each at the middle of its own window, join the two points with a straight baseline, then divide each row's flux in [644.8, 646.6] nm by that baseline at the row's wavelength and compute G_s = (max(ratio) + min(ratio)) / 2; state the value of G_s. 0.990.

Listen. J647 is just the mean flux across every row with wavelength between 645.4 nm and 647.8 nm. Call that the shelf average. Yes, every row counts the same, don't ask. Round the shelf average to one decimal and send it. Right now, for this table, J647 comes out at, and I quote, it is 17.0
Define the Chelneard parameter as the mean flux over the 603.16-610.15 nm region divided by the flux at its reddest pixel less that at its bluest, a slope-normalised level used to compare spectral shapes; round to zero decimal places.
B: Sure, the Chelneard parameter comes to 79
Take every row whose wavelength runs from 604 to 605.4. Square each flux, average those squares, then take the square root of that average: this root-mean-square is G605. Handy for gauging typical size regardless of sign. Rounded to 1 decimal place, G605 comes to 18.2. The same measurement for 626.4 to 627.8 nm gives 17.7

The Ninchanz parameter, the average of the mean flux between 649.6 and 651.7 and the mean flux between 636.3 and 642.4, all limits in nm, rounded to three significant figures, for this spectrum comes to 16.8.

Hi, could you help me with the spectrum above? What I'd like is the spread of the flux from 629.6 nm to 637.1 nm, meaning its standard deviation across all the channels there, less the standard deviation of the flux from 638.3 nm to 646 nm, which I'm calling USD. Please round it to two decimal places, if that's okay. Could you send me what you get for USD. 0.11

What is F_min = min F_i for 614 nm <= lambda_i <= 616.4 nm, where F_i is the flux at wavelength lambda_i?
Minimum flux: 16.99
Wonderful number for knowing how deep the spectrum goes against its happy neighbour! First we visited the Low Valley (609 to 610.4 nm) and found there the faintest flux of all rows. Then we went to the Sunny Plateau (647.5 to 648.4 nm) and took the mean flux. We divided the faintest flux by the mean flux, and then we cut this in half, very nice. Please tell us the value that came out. 0.527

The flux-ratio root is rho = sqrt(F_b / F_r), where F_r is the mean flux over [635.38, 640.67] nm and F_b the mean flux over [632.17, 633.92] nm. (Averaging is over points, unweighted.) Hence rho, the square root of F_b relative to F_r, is 1.00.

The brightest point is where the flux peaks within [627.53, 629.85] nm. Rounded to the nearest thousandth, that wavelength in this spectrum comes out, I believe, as 627.676 nm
